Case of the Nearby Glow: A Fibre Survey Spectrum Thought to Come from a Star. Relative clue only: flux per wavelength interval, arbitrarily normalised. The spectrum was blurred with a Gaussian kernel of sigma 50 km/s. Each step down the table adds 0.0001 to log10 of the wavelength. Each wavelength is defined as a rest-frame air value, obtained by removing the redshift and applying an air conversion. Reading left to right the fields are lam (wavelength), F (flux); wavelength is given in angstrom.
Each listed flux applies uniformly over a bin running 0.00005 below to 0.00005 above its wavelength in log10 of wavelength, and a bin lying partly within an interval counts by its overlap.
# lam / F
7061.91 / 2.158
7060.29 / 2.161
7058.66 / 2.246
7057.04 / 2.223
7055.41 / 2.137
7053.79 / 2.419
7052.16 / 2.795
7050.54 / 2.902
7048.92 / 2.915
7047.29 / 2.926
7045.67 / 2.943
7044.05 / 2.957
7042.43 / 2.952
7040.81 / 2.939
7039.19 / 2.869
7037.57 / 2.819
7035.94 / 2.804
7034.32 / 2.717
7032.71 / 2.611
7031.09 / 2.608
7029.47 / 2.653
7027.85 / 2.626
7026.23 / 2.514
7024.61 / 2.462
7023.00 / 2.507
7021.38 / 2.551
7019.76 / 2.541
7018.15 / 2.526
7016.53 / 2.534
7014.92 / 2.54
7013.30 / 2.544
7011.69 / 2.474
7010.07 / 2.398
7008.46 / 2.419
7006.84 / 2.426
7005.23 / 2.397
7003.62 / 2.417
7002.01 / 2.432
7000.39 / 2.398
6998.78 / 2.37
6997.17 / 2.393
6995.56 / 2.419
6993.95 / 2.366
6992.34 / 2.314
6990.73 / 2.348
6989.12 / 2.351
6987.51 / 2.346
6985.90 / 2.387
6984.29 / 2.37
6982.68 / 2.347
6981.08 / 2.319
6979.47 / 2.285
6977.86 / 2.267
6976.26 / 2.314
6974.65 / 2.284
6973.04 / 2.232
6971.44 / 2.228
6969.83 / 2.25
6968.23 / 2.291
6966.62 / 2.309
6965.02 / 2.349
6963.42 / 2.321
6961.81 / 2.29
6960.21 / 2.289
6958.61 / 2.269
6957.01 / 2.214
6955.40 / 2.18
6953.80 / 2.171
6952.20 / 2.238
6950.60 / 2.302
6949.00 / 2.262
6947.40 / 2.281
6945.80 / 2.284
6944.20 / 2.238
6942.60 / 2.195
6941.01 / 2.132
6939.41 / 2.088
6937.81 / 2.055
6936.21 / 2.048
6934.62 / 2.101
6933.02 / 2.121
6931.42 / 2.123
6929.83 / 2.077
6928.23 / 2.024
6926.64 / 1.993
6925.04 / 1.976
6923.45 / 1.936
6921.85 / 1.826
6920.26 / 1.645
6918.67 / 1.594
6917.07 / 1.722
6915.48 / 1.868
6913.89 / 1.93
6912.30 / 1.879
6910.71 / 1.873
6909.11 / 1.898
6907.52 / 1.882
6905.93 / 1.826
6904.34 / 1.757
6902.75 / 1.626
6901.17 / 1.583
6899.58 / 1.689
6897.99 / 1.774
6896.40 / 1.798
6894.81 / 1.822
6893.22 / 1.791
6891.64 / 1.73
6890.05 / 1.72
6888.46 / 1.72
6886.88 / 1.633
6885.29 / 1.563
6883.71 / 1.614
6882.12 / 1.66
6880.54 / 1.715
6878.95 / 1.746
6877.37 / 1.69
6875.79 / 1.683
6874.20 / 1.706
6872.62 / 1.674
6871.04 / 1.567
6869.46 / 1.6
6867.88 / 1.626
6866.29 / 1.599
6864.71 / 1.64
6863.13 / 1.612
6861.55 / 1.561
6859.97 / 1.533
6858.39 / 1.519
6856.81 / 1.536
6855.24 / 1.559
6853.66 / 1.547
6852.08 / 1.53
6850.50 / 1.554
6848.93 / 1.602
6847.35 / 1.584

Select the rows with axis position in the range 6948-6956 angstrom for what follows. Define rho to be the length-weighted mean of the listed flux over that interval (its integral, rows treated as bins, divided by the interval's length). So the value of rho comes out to 2.23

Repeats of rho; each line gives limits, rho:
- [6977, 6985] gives 2.32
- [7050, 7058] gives 2.48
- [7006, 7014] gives 2.45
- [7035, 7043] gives 2.87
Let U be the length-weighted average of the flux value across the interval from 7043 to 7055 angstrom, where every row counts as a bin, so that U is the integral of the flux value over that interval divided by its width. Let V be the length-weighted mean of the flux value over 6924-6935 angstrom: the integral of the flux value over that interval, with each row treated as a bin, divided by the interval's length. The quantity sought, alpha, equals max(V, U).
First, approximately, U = 2.82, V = 2.05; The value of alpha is 2.8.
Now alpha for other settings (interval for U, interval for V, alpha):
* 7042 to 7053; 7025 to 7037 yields 2.9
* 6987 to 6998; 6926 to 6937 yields 2.4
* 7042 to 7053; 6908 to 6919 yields 2.9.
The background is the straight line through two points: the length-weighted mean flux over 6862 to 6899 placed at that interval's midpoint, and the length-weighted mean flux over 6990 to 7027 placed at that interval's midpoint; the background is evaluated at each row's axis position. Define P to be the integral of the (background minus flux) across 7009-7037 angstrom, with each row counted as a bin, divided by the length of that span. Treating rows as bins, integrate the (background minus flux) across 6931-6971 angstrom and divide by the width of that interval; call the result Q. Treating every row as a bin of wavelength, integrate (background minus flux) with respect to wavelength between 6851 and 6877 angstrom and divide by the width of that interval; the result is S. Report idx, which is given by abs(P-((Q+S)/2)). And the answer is 0.032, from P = -0.03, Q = -0.114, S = -0.01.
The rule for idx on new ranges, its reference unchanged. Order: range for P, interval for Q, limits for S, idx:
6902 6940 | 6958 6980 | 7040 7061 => 0.028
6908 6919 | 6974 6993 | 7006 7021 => 0.065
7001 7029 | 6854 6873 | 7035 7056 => 0.066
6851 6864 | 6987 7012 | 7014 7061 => 0.002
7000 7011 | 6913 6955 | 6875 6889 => 0.029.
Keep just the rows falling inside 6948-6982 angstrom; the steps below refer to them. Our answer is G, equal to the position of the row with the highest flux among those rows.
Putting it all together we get 6965.02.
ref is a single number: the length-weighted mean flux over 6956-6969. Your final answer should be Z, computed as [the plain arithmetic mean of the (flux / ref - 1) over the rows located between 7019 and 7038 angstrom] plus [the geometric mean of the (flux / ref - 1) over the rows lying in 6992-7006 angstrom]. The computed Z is 0.18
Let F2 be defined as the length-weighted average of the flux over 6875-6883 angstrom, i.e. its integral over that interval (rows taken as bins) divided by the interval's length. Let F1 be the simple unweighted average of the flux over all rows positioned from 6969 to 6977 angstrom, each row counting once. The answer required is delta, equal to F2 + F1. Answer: 4.0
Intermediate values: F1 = 2.26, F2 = 1.7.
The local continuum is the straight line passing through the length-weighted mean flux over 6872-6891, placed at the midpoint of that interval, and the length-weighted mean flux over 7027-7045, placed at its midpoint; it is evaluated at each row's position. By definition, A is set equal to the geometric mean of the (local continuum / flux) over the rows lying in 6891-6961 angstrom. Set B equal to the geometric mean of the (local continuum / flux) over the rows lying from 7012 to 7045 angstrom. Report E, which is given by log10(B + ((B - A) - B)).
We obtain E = -1.83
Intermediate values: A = 1.010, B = 1.03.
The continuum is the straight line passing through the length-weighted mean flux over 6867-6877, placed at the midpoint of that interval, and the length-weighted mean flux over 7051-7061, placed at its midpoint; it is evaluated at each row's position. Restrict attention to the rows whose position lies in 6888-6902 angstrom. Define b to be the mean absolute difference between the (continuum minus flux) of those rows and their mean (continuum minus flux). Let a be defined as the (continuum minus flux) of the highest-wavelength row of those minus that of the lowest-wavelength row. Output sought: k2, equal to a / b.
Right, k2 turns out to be 3.4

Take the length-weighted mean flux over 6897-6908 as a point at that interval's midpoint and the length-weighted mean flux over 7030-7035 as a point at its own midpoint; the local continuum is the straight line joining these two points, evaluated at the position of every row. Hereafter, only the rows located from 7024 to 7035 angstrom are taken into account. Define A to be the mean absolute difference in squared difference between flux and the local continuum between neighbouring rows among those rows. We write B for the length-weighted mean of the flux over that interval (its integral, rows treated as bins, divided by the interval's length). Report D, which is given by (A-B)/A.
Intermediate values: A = 0.0033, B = 2.6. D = -783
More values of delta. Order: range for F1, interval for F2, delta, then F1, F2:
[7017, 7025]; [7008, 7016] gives 5.0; 2.52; 2.5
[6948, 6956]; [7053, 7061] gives 4.5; 2.23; 2.2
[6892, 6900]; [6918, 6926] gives 3.6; 1.77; 1.8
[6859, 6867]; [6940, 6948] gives 3.8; 1.59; 2.2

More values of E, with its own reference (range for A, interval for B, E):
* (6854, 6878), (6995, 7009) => -1.11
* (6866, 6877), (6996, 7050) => -1.29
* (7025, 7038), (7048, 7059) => -0.88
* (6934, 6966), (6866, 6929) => -1.34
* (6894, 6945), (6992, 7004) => -1.57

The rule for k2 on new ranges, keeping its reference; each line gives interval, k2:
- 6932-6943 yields -1.0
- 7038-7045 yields -2.7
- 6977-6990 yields -1.8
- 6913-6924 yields 0.3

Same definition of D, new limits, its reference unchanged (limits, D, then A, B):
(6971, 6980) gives -1417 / 0.0016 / 2.3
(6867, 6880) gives -168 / 0.0099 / 1.7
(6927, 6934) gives -225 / 0.0092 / 2.1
